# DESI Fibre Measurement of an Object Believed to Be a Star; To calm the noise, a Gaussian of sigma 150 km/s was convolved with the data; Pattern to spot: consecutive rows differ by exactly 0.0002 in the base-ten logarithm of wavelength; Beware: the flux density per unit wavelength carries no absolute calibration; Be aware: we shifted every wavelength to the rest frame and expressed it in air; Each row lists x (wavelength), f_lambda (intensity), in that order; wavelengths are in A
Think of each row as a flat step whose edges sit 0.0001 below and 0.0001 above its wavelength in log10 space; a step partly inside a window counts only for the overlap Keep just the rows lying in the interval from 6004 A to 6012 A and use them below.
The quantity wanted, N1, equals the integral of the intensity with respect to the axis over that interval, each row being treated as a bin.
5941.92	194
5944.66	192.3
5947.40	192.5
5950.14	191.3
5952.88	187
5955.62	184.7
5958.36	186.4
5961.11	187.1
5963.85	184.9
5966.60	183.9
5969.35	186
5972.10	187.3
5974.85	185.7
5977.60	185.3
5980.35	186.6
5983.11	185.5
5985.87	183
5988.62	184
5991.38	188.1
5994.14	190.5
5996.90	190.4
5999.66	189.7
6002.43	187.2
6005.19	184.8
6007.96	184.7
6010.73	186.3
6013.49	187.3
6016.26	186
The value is 1481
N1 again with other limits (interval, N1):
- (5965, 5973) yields 1484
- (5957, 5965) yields 1489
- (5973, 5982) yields 1674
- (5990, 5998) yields 1517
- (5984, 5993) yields 1667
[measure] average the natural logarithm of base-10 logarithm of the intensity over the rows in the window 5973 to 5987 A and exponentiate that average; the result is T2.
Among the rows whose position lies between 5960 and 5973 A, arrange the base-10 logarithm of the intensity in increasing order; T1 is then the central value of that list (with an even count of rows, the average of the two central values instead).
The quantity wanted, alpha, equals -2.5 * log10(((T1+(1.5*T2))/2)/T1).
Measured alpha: -0.242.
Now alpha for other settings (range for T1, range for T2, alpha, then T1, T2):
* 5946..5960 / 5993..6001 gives -0.244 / 2.27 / 2.28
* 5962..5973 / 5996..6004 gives -0.245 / 2.27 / 2.28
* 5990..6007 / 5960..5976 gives -0.240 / 2.28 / 2.27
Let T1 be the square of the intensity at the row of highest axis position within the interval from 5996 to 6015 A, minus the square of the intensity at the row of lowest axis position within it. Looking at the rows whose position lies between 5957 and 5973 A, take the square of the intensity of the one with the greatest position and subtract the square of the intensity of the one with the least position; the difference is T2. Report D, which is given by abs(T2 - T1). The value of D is 1507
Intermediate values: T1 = -1171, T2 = 336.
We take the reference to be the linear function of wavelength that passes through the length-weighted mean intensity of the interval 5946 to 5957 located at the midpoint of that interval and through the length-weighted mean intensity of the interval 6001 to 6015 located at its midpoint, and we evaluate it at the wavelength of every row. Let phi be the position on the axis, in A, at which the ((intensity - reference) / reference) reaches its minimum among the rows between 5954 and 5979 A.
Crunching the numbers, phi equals 5966.60 A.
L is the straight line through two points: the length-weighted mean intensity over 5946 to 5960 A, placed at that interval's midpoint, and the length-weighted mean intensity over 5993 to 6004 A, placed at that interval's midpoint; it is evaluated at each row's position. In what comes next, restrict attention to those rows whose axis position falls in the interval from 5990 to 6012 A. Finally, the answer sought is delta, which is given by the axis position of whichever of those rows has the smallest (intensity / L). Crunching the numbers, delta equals 6007.96 A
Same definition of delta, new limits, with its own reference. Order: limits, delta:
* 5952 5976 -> 5966.60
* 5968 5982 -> 5977.60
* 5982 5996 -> 5985.87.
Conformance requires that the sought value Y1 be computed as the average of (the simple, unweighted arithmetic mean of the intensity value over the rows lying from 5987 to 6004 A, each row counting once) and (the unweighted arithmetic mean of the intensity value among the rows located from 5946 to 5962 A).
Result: 188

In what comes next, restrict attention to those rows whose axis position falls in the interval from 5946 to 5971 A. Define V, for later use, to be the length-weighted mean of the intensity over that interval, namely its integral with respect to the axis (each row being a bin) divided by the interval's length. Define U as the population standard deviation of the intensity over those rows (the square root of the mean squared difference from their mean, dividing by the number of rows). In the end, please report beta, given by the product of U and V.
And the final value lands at 519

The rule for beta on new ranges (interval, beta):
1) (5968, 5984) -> 128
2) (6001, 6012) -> 195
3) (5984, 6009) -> 512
